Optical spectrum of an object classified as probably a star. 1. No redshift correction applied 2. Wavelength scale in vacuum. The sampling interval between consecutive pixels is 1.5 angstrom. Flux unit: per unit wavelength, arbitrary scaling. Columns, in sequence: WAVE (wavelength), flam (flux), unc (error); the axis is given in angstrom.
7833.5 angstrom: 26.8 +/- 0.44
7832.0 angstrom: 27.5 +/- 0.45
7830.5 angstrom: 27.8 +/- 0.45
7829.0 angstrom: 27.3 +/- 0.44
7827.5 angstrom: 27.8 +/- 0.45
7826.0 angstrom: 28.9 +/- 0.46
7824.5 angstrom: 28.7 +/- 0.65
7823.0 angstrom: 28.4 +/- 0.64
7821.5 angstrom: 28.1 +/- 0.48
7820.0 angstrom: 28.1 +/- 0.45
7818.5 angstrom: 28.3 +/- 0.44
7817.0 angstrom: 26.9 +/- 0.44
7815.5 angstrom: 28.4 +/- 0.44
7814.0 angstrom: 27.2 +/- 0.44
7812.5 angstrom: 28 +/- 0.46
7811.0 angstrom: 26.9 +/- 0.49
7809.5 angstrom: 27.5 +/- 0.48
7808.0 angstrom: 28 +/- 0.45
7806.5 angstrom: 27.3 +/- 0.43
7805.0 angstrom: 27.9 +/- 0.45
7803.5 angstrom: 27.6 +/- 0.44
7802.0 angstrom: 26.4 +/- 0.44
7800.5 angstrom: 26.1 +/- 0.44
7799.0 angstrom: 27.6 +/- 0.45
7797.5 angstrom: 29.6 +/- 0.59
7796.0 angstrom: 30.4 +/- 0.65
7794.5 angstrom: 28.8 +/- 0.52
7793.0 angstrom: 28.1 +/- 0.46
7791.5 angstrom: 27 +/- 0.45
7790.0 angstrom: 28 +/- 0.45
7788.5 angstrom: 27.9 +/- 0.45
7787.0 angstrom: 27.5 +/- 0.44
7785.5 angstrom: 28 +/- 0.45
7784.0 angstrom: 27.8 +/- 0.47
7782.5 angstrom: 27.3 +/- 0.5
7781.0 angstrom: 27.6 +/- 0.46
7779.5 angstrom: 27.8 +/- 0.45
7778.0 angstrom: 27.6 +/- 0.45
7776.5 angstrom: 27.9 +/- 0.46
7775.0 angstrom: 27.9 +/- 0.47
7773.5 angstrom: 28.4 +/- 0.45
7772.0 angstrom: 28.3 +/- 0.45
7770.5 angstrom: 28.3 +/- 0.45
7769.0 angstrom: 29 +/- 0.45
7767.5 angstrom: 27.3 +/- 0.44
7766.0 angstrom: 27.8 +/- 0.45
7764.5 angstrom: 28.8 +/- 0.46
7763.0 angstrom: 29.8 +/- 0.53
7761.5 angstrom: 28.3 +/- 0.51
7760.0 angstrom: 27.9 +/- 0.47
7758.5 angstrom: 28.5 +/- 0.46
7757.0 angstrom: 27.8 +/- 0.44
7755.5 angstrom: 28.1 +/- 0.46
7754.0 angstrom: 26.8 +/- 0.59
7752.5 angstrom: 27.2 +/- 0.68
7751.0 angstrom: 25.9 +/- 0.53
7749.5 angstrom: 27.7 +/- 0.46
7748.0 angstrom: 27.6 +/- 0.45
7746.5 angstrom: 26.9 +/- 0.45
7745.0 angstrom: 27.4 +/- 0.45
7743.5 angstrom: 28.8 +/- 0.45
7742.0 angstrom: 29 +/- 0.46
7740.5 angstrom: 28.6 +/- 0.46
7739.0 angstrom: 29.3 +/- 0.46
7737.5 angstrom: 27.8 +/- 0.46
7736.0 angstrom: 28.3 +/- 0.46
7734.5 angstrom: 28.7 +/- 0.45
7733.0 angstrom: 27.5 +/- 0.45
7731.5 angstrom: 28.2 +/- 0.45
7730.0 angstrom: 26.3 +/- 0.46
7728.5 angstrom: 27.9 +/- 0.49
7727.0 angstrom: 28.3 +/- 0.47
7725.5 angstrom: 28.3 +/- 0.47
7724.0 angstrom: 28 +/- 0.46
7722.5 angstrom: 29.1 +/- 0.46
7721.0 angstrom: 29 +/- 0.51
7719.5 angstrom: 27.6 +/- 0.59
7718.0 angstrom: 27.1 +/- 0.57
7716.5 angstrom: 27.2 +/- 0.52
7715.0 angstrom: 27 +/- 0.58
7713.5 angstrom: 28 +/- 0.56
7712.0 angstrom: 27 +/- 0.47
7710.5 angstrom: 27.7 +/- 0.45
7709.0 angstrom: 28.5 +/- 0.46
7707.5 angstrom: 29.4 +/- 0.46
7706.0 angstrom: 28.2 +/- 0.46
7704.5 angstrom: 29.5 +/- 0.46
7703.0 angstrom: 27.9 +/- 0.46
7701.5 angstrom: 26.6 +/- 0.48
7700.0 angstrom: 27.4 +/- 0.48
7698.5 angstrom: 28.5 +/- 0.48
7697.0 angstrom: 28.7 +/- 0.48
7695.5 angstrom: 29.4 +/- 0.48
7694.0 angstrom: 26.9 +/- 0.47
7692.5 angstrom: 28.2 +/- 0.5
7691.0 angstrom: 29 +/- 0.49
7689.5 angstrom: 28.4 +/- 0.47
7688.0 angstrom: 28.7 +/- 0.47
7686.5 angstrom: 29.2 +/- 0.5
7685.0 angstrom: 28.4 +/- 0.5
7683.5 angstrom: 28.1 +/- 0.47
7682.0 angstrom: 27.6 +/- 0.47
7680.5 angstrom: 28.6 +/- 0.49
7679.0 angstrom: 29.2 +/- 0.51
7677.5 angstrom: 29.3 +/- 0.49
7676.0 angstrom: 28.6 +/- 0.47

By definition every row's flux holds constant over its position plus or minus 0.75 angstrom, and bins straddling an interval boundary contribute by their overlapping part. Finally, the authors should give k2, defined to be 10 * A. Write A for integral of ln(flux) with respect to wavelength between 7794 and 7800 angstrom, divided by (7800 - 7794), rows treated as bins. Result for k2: 33.66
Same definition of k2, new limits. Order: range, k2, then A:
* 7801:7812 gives 33.09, 3.31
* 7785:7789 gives 33.24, 3.32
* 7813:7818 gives 33.16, 3.32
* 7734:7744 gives 33.55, 3.35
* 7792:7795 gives 33.43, 3.34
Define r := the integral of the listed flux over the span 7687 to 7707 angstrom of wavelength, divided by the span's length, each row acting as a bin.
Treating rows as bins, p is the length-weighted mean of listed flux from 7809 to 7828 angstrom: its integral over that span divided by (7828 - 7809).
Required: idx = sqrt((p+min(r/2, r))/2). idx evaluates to 4.59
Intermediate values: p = 27.9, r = 28.29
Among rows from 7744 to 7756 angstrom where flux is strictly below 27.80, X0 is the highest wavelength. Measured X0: 7754.0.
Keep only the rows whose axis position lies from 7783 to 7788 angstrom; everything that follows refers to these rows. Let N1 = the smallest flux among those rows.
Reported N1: 27.5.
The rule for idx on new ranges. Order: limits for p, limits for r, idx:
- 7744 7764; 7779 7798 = 4.57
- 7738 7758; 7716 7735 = 4.57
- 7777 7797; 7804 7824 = 4.58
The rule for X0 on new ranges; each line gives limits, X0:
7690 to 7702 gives 7701.5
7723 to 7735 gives 7733.0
